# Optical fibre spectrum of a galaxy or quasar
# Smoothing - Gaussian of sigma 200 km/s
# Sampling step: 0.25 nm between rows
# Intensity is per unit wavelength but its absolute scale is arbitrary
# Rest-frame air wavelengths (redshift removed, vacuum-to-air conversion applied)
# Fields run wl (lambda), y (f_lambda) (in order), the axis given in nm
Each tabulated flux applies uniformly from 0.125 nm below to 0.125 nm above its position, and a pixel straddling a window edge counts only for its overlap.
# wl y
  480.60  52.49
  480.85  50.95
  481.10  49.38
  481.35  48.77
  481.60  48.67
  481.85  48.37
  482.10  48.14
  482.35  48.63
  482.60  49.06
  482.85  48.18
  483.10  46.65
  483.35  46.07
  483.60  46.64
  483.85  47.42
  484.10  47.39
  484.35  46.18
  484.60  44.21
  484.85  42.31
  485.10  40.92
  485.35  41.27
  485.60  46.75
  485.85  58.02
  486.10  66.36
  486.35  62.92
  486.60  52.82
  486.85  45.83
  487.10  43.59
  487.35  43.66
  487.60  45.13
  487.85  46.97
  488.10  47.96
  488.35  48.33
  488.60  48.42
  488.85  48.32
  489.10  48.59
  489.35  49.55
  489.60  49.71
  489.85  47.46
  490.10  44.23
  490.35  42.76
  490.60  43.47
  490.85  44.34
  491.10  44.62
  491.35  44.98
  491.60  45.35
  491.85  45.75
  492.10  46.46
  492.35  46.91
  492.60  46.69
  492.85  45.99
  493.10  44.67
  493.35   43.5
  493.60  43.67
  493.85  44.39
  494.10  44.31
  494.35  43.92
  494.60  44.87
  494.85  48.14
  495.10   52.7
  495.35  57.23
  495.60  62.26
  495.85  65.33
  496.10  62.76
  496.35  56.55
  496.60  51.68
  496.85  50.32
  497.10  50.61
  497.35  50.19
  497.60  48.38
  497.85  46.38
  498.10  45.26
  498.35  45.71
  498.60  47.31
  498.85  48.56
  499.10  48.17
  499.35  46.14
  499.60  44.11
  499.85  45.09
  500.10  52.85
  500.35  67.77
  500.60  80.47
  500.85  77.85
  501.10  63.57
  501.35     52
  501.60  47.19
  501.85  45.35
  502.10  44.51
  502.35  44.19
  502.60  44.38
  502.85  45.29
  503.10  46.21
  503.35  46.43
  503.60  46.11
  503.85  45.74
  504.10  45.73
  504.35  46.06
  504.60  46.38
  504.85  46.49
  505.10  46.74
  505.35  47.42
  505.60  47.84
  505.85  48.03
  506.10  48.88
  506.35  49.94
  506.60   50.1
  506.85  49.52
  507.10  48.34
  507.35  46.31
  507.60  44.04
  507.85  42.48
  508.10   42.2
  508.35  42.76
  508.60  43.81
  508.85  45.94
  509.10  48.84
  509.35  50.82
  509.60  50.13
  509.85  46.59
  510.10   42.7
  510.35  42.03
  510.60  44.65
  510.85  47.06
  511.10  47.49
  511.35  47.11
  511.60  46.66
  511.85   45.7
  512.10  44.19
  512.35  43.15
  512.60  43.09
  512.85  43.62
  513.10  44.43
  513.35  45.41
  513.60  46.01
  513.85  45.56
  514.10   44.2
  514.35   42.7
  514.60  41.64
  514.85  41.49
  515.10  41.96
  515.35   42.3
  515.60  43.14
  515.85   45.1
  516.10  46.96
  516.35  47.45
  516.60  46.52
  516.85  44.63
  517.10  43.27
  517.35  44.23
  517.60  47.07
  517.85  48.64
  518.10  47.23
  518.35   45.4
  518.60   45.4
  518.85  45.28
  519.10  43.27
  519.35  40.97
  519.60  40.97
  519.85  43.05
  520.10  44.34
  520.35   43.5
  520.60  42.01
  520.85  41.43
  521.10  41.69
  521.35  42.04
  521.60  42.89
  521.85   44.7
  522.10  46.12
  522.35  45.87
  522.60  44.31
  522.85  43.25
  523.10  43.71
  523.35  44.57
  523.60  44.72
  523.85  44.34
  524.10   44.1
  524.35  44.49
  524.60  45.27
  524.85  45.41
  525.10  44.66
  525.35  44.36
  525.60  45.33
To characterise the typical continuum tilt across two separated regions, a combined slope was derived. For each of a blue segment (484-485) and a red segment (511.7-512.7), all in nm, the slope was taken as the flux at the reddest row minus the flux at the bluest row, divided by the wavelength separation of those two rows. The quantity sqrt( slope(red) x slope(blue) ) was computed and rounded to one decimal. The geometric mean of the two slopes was 4.9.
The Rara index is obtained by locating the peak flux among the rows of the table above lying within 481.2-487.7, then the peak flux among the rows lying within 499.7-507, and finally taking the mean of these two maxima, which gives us 73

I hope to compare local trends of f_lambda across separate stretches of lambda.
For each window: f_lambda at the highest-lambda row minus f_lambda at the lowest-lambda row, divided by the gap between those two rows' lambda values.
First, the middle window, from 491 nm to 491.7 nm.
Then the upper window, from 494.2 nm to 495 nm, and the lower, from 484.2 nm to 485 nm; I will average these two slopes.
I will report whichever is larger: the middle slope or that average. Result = 1.5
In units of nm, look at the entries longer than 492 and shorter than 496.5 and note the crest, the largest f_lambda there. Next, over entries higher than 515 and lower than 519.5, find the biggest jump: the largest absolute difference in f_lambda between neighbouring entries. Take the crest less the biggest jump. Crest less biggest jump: 62.5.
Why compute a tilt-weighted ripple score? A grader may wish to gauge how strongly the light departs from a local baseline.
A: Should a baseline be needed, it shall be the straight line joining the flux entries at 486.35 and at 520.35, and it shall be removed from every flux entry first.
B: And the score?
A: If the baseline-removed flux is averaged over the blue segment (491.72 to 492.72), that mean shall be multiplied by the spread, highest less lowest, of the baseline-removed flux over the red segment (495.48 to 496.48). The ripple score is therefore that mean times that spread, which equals -111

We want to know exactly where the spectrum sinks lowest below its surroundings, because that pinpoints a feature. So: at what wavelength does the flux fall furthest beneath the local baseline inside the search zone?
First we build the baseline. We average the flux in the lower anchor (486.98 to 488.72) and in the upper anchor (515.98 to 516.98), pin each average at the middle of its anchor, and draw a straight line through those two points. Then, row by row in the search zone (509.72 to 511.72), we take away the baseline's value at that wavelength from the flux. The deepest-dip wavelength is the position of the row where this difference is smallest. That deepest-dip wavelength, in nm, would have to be 510.35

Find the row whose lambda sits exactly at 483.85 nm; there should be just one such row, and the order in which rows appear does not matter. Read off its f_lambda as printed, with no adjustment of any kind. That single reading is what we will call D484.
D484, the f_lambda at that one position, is 47.42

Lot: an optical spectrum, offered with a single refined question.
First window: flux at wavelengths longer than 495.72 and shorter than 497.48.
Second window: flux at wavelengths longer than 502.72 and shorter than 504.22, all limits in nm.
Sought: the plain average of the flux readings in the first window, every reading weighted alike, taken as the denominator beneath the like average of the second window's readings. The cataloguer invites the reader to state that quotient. 0.83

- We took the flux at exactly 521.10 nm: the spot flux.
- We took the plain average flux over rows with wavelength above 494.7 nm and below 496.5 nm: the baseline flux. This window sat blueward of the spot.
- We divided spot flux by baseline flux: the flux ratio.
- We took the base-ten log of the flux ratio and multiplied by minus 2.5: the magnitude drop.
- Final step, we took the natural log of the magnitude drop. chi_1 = -1.0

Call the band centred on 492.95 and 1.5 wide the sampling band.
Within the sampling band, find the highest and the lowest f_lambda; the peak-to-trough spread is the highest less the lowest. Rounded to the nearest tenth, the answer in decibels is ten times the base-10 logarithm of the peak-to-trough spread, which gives 5.3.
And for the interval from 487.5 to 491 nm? 8.4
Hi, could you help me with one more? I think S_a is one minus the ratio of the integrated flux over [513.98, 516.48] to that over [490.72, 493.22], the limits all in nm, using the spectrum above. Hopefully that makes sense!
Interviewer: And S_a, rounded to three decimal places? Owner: 0.041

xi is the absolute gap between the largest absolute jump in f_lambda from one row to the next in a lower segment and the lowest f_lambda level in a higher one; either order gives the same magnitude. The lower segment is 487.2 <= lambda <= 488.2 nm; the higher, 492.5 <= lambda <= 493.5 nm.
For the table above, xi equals 42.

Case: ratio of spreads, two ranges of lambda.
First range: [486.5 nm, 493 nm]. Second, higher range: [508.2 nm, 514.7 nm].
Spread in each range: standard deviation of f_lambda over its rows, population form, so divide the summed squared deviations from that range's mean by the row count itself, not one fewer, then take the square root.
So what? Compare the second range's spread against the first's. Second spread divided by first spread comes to 1.0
